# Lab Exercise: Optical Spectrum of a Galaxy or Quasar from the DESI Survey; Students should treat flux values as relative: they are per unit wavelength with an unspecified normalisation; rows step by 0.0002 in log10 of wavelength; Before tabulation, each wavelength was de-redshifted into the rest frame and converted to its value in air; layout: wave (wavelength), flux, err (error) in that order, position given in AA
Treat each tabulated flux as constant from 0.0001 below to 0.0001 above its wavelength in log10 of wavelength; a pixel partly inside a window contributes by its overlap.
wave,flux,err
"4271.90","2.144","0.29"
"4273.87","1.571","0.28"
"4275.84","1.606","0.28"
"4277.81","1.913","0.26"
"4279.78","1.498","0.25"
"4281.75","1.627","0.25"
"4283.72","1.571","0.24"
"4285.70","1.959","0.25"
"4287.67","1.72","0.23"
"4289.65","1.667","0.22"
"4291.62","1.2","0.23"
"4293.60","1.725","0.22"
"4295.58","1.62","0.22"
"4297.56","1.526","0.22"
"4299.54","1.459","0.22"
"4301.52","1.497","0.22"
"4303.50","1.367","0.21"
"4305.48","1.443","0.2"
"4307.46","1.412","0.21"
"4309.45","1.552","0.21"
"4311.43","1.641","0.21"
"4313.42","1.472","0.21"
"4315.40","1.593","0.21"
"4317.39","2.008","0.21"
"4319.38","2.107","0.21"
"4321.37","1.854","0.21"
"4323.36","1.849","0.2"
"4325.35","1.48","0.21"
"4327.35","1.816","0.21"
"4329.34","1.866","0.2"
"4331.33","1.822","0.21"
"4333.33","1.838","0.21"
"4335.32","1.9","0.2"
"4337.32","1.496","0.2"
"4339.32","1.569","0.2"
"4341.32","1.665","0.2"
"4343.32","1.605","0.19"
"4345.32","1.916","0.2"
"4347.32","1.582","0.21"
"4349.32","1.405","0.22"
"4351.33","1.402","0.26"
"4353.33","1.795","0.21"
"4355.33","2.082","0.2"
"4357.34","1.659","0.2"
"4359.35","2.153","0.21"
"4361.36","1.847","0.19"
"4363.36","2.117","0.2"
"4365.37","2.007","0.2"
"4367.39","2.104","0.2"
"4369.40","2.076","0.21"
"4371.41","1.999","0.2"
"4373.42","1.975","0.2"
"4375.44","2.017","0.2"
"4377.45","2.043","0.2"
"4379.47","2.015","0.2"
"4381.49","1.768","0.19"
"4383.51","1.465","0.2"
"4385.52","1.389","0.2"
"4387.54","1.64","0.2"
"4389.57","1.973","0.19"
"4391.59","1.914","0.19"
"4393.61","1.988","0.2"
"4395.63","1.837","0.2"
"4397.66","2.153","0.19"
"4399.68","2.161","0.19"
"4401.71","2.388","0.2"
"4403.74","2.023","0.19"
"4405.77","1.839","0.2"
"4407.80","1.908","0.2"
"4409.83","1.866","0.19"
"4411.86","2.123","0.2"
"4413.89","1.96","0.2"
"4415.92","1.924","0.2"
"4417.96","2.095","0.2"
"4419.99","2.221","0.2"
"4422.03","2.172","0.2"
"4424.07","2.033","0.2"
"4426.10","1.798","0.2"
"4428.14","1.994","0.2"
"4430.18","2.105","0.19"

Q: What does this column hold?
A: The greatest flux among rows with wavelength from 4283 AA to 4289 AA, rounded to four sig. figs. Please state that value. 1.959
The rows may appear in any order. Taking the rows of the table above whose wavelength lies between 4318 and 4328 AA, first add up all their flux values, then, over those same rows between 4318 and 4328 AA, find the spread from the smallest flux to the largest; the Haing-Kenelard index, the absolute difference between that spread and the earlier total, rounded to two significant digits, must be 8.5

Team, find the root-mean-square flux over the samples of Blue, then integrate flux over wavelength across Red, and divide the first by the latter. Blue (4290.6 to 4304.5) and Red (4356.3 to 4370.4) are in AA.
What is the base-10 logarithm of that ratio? -1.27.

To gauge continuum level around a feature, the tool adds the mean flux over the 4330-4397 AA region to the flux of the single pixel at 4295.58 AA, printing 3.44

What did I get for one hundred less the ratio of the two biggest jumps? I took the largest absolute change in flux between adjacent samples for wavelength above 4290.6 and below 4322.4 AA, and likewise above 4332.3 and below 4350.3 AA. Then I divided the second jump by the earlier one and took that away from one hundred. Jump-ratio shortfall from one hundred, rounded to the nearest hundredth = 99.23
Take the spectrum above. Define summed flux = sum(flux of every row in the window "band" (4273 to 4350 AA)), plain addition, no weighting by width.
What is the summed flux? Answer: 64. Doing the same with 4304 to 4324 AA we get 17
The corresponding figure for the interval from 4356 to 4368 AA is 12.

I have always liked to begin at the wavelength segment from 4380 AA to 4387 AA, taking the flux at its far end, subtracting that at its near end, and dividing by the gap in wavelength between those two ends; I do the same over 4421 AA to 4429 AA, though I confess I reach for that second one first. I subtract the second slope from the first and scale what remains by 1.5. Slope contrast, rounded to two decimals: -0.10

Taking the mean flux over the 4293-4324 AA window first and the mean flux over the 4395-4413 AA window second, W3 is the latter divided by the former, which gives 1.25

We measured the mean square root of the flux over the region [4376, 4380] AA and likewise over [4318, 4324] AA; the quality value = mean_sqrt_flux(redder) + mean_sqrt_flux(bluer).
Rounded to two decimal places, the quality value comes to 2.82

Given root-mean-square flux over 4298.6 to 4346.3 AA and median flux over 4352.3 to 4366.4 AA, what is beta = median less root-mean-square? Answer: 0.32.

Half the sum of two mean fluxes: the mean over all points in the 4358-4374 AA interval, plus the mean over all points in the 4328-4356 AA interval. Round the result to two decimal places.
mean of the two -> 1.87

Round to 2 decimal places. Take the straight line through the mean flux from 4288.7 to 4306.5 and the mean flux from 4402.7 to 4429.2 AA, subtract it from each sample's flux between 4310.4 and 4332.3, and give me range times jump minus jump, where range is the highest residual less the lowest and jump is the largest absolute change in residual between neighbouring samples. -0.14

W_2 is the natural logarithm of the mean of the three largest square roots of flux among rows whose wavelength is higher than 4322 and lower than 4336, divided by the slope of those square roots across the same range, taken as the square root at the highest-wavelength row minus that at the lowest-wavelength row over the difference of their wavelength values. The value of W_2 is 6.8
